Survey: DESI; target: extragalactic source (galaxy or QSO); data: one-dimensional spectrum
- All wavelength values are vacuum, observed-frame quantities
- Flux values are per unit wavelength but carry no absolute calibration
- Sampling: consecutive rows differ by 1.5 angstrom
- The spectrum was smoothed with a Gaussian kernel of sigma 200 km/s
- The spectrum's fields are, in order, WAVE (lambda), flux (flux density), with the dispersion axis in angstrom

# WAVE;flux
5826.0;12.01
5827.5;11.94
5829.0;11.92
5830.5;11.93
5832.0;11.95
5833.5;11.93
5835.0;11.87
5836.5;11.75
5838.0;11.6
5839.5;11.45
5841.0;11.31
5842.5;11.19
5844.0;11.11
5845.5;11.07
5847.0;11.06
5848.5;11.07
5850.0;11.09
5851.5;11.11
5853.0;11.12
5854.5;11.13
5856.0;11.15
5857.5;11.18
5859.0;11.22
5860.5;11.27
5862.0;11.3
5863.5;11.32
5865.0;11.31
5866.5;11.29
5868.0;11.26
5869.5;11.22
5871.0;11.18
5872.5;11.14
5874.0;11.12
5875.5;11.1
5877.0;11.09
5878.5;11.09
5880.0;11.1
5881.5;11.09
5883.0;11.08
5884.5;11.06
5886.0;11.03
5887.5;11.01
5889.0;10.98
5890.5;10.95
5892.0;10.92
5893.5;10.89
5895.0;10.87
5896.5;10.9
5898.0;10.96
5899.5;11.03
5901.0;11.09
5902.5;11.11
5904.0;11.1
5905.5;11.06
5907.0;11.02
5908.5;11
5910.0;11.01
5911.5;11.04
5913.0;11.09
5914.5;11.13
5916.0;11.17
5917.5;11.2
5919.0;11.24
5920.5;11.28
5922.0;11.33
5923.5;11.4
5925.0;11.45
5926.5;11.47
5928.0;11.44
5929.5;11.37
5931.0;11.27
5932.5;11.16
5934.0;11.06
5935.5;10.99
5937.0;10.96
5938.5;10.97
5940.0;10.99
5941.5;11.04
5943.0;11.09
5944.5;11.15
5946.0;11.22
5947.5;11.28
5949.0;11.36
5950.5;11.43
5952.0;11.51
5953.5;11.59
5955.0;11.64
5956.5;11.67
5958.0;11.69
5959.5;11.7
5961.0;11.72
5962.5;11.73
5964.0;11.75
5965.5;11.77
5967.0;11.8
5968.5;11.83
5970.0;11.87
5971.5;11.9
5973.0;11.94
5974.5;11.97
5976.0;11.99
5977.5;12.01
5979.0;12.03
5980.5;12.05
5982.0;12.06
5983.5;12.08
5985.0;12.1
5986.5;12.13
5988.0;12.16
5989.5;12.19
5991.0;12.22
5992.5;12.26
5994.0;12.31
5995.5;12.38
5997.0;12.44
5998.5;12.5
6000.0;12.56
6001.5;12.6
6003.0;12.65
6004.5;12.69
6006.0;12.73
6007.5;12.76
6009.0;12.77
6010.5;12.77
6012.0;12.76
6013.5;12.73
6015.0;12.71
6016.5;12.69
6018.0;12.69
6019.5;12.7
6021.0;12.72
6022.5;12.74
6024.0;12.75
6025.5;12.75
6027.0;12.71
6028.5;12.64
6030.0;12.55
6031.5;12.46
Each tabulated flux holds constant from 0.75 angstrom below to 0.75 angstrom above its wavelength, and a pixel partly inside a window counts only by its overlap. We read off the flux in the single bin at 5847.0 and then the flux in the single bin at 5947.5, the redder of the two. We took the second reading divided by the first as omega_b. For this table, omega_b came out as 1.020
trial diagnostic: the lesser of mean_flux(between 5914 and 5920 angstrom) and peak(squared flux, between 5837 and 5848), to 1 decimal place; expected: 11.2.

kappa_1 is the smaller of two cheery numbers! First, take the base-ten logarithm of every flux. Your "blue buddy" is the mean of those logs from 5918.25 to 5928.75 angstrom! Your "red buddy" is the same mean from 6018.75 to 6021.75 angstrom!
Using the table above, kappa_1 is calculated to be 1.06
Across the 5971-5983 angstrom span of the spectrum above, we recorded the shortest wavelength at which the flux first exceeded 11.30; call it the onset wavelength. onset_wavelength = 5971.5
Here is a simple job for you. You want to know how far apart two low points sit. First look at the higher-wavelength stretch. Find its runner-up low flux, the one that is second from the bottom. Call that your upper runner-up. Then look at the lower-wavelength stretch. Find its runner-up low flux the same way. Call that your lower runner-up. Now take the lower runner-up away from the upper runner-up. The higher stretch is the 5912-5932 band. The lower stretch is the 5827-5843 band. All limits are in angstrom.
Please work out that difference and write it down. -0.18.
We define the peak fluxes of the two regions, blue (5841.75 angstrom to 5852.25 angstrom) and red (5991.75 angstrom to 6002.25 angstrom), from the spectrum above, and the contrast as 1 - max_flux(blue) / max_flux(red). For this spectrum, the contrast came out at 0.11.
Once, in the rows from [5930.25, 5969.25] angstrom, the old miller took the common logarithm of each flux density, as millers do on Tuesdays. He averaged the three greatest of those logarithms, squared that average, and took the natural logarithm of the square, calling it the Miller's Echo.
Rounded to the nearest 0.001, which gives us 0.139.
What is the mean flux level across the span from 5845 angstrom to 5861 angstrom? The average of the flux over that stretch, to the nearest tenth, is 11.1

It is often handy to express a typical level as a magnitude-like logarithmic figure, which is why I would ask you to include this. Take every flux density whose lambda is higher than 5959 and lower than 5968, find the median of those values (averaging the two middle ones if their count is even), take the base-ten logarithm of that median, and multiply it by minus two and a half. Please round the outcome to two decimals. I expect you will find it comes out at -2.67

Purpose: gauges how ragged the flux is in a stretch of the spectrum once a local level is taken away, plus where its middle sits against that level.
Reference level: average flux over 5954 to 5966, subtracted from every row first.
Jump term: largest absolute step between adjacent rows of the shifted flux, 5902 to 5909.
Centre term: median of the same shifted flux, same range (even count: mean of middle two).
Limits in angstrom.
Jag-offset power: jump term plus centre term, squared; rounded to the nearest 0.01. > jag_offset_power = 0.37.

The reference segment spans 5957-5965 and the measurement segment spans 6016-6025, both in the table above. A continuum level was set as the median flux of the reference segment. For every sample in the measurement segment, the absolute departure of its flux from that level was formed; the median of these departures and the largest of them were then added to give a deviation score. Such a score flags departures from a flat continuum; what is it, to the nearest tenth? 2.0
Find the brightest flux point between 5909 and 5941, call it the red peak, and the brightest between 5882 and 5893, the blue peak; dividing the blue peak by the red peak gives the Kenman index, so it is 0.97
